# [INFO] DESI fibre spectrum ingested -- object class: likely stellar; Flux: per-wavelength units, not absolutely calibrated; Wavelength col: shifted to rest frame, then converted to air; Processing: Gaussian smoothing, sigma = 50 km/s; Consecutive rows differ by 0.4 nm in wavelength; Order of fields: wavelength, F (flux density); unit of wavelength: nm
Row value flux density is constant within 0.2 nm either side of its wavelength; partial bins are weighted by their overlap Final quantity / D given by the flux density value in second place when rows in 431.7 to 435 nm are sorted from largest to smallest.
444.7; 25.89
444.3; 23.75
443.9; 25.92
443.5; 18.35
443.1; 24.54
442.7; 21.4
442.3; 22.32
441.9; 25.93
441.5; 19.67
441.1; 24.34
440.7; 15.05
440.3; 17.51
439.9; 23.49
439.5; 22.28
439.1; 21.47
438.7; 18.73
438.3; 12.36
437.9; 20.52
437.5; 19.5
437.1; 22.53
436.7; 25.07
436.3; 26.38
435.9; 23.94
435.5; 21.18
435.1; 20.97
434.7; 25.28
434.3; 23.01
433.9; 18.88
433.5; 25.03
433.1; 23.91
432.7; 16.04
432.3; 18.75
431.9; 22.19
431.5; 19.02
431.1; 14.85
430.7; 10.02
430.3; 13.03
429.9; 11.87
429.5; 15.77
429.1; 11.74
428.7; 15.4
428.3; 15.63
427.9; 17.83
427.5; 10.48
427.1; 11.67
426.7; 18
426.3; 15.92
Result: 25.03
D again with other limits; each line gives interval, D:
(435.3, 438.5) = 25.07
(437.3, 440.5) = 22.28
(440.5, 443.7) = 24.54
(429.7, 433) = 19.02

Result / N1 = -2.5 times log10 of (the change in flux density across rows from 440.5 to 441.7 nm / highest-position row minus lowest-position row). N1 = -1.7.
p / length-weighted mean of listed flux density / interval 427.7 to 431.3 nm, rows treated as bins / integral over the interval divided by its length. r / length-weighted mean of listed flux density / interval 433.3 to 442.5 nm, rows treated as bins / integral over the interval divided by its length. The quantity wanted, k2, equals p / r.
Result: 0.65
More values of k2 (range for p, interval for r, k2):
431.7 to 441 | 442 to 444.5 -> 0.92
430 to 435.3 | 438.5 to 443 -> 0.90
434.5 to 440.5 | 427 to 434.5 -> 1.29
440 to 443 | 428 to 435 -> 1.19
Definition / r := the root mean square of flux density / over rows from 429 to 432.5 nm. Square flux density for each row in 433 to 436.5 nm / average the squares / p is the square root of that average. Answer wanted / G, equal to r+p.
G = 39.0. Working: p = 23.3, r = 15.7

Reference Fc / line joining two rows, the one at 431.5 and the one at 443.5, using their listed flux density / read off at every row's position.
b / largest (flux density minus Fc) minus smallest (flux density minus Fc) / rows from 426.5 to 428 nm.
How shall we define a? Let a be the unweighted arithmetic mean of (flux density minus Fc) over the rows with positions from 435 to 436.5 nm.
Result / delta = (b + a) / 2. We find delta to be 6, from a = 4.3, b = 7.5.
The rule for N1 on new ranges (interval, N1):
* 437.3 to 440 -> -1.5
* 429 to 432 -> -2.5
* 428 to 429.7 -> 2.1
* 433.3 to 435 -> 1.5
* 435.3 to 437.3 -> -0.3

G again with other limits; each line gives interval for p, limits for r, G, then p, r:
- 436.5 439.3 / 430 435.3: 40.2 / 20.4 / 19.8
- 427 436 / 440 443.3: 39.9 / 18.3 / 21.6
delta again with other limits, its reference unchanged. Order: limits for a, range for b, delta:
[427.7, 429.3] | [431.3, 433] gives 1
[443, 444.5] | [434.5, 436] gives 5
